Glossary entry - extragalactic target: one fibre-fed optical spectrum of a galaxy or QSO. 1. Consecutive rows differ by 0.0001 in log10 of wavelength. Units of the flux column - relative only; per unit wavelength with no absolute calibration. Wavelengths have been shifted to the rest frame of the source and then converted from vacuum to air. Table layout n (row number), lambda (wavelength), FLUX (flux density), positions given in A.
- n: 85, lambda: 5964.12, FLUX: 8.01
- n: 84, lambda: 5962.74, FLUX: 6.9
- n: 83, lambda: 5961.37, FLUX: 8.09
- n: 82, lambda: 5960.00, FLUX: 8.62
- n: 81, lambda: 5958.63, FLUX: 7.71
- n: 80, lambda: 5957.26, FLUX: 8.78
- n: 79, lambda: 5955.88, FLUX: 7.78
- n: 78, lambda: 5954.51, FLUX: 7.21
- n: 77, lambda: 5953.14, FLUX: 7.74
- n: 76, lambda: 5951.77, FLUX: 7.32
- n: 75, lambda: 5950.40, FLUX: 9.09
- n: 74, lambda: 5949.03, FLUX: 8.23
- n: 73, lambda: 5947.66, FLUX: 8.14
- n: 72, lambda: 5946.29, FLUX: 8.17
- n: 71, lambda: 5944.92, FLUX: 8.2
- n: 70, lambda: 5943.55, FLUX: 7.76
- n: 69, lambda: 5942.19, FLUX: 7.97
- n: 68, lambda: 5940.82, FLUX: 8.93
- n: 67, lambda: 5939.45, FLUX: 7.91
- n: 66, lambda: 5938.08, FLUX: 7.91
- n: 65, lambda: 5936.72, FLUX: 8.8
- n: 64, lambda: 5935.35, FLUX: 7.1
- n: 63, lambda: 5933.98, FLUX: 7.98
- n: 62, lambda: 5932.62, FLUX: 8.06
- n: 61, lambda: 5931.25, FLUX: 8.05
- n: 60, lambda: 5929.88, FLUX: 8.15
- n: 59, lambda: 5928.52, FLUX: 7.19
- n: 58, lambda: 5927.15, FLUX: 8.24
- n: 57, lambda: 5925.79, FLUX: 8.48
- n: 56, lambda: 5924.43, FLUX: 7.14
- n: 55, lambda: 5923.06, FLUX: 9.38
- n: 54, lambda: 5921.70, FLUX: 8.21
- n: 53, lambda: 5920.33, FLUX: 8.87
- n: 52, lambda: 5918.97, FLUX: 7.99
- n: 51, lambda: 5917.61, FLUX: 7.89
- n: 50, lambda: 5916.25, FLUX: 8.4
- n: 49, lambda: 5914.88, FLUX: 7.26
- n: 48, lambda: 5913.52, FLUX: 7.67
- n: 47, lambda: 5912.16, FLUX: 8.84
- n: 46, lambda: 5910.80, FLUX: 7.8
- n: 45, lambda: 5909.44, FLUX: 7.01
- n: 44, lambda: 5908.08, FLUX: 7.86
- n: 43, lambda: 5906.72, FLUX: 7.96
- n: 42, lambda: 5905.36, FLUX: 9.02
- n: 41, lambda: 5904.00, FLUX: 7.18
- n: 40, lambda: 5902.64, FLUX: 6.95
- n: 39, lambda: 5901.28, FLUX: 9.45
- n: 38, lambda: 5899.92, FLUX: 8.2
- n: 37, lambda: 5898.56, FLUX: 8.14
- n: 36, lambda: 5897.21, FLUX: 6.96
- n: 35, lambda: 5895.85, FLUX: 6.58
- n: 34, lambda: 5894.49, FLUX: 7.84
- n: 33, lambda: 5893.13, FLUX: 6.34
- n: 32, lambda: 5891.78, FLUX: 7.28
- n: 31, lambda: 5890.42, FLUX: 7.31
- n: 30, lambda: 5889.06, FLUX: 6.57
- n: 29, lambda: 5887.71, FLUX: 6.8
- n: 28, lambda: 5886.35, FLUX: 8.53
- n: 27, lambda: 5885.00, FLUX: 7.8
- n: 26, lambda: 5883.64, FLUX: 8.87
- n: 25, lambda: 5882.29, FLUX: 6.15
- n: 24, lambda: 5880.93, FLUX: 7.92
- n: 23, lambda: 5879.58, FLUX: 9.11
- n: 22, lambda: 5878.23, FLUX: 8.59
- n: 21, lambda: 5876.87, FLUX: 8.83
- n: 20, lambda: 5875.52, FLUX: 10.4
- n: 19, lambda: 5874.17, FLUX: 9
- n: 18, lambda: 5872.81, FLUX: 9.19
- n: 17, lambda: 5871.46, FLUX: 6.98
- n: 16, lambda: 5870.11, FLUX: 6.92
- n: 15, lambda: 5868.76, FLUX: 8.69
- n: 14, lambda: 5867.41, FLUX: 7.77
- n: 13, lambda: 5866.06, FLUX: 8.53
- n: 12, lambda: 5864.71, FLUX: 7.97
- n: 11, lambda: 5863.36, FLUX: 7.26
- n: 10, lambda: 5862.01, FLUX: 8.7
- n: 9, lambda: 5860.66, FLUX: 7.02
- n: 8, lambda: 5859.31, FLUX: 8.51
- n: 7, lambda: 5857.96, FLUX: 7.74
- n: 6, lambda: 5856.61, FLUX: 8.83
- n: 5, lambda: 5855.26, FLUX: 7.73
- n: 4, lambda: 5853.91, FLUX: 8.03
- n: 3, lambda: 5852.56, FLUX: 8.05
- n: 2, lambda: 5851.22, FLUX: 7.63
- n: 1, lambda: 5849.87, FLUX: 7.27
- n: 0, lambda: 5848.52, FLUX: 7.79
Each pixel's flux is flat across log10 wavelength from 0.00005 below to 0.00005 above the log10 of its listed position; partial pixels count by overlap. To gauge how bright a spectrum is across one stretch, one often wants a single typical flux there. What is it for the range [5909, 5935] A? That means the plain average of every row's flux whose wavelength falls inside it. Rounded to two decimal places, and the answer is 8.03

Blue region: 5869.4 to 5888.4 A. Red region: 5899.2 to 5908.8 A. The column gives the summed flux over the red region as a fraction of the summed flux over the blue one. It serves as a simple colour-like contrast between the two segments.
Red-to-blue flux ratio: 0.49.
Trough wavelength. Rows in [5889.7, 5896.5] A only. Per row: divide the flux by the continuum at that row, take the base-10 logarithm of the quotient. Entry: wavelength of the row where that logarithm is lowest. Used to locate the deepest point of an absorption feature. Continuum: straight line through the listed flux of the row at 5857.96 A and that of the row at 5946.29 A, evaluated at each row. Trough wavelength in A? 5893.13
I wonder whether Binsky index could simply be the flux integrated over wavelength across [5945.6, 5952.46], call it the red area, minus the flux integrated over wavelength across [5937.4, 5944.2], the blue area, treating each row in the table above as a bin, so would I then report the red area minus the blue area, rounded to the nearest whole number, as 1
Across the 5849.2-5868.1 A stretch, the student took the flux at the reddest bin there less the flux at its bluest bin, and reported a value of 0.5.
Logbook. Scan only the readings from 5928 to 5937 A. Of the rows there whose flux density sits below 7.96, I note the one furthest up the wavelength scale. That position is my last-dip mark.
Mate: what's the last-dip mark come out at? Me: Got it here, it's 5935.35 A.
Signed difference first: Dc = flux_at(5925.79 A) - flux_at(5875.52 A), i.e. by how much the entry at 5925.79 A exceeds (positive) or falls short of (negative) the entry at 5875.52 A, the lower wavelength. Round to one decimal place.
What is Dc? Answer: -1.9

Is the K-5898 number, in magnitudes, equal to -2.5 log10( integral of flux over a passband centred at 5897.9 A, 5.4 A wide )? -4.02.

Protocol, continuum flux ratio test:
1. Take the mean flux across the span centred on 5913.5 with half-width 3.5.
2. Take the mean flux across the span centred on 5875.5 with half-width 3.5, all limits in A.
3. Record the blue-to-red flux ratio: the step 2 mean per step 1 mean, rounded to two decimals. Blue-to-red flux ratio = 1.15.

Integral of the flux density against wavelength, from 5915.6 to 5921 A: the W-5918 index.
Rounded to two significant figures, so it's 45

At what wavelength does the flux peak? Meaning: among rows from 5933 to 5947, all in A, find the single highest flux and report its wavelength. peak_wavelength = 5940.82 A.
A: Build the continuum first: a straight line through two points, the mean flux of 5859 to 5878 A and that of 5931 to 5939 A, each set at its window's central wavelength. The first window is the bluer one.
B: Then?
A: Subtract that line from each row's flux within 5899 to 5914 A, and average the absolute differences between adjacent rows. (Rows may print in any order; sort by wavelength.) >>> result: 1.08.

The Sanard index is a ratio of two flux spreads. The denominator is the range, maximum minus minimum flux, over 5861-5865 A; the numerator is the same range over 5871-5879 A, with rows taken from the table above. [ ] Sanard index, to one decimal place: 2.4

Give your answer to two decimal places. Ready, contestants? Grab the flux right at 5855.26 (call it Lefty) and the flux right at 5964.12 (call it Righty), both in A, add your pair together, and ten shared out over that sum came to 0.64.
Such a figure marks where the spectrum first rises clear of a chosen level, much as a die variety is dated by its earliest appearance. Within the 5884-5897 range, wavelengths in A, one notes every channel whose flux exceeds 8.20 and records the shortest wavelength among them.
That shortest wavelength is 5886.35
